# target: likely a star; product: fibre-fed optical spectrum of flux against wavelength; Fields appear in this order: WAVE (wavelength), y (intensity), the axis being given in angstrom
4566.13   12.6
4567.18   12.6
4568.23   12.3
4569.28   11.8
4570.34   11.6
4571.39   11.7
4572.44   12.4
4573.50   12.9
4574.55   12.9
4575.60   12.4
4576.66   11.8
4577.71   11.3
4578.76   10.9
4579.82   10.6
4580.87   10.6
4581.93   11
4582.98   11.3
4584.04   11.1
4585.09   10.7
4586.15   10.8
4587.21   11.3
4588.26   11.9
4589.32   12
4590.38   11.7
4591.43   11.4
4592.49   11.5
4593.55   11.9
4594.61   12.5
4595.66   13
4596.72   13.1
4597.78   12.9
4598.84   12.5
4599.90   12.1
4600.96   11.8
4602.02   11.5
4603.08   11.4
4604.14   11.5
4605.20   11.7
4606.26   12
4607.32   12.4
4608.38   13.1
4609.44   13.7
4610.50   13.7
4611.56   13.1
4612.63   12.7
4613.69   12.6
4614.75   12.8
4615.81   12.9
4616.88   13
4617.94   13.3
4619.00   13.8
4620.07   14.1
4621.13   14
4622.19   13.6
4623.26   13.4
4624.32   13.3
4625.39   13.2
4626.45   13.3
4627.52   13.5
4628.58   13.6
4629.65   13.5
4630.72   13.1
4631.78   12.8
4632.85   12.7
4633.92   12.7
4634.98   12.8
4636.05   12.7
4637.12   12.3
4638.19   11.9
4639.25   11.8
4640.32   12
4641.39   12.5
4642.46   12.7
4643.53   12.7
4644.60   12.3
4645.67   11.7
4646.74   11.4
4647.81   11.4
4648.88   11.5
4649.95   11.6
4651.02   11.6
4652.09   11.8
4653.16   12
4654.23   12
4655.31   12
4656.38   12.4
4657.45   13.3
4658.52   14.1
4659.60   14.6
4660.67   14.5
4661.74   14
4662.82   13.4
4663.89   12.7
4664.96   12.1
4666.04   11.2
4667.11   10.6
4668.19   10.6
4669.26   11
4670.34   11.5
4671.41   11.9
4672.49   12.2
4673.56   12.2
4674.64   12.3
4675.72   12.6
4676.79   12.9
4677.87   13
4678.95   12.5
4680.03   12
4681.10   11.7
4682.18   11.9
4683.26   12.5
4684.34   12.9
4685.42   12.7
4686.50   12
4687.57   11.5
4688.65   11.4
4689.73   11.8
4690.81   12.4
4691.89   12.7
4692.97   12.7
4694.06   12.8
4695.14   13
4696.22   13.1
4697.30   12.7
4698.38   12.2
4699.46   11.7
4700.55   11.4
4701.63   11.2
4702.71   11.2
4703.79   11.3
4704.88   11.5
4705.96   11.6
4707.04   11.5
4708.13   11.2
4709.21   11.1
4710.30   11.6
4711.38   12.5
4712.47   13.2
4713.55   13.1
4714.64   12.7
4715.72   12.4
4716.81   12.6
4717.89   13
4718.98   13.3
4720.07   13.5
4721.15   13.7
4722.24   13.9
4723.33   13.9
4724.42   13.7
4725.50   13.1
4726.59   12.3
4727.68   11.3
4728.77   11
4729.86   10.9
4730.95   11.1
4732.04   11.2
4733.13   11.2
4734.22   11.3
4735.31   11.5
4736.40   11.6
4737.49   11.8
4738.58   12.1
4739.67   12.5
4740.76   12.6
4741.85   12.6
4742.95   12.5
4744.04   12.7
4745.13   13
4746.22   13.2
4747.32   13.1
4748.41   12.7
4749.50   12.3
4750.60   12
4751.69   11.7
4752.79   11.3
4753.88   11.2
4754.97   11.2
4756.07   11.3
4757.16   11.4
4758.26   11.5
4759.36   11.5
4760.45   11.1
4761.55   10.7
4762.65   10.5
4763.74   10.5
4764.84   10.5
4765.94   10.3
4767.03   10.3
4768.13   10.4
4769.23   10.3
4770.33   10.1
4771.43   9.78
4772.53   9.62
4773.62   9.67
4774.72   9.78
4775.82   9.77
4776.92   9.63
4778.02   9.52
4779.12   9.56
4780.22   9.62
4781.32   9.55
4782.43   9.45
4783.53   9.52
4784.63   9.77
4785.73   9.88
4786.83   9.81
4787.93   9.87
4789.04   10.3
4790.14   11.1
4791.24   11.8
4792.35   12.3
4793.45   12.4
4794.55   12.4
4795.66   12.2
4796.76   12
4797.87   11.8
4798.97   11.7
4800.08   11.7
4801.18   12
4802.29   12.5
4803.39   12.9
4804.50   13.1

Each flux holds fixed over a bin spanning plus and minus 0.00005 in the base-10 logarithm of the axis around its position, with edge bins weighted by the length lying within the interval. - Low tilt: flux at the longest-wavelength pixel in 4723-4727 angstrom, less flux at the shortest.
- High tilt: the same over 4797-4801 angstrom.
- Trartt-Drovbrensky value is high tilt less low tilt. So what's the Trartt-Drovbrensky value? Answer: 1.5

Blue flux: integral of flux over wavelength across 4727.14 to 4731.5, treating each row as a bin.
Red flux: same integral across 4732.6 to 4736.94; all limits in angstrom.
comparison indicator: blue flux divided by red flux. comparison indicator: 0.97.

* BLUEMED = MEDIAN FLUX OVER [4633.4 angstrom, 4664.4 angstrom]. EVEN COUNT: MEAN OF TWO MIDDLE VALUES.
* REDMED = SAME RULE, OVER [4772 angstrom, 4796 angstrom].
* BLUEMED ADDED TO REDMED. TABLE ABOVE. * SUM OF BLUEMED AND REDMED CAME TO 22.1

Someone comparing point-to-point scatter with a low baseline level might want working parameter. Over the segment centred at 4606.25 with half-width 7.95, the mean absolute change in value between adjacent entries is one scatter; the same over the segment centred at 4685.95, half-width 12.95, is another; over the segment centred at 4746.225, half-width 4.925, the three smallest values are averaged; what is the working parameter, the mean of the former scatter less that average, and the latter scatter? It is -5.8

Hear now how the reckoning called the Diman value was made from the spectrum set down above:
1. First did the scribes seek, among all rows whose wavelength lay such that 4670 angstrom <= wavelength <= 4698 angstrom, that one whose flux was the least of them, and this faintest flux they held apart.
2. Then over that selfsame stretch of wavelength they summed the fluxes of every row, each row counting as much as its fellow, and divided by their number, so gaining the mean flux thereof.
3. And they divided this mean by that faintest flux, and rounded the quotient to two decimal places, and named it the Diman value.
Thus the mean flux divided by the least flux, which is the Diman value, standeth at 1.08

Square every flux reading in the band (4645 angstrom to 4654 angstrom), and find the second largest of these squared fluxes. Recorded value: 139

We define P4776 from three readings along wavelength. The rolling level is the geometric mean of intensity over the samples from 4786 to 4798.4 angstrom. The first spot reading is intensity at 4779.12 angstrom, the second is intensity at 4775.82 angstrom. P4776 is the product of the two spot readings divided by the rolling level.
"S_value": 8.2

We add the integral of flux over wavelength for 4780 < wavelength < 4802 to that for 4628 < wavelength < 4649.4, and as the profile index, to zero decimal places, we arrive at 507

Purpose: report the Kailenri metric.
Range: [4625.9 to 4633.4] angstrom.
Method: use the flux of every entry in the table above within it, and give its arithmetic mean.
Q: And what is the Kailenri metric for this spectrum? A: 13.2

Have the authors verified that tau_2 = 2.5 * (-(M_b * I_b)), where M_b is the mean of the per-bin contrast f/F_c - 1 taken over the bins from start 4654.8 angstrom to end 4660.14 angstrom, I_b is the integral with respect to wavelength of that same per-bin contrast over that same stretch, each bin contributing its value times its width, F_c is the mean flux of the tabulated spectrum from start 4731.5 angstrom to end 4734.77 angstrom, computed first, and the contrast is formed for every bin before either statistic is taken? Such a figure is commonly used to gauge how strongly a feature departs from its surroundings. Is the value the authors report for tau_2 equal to -0.45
